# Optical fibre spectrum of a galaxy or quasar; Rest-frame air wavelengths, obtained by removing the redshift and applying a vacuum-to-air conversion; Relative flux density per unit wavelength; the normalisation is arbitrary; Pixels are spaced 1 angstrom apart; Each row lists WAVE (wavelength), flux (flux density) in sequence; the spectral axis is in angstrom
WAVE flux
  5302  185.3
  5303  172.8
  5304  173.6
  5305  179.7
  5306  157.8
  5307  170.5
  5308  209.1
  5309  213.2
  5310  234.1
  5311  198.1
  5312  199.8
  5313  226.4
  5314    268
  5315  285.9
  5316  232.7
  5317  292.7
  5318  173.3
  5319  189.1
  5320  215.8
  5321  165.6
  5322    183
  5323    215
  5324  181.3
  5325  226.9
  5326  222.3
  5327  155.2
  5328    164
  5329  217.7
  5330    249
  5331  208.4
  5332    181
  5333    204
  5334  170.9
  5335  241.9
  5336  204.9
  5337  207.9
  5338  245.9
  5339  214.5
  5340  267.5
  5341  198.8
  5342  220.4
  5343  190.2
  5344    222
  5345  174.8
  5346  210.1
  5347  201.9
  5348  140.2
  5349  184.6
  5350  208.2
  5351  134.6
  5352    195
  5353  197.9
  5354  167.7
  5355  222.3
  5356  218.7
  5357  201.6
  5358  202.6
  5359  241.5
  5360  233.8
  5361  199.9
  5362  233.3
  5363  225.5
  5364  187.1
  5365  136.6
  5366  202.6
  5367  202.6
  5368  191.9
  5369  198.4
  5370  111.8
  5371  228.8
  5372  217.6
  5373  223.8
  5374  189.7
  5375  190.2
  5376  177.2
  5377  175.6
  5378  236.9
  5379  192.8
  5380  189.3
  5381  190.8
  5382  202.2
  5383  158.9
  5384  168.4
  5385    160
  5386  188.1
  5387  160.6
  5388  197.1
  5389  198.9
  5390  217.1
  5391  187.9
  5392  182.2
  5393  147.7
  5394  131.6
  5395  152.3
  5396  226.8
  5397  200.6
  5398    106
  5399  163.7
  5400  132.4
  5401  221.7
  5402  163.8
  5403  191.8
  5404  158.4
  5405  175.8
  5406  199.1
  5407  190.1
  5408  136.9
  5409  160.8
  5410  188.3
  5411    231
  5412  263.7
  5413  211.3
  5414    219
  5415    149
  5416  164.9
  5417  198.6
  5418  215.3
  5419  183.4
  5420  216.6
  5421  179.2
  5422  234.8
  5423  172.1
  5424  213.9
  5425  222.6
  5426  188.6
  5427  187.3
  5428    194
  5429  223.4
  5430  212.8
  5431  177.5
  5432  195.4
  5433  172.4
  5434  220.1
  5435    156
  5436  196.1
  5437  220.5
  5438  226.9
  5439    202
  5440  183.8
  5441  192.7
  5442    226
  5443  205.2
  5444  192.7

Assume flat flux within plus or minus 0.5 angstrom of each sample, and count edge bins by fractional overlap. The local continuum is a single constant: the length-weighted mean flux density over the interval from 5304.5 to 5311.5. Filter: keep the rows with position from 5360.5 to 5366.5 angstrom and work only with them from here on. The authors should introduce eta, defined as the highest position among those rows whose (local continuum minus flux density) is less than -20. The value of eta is 5363 angstrom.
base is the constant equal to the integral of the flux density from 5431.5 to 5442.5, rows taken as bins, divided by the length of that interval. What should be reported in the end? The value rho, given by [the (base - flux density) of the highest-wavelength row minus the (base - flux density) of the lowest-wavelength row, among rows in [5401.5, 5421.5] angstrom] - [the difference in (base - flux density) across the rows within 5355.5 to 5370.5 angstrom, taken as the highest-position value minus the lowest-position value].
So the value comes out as -122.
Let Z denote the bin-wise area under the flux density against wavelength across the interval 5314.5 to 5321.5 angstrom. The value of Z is 1555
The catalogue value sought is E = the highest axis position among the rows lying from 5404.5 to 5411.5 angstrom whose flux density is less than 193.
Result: 5410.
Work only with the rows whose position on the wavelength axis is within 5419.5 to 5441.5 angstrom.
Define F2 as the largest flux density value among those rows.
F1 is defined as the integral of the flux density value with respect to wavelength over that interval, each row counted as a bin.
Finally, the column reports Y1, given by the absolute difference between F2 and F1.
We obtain 4154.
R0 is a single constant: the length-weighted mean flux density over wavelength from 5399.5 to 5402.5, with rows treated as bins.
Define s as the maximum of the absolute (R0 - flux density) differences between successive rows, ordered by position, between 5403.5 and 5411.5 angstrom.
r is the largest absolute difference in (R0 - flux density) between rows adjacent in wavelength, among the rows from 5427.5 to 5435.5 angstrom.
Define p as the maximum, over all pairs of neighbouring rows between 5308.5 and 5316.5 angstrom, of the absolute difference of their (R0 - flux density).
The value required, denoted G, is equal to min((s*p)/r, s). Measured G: 44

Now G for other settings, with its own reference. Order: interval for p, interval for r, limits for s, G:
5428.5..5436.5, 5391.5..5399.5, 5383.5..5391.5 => 25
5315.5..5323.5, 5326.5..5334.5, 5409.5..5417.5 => 70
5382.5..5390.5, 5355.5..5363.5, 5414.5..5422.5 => 52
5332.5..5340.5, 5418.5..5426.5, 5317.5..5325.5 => 50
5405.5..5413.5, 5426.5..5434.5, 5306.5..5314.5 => 42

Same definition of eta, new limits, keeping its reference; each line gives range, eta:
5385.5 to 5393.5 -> 5390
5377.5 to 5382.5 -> 5378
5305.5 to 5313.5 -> 5313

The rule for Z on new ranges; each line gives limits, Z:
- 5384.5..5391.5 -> 1310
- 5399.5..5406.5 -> 1243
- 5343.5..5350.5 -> 1342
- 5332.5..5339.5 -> 1490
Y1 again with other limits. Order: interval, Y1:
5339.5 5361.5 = 4167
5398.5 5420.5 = 3872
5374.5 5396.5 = 3796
